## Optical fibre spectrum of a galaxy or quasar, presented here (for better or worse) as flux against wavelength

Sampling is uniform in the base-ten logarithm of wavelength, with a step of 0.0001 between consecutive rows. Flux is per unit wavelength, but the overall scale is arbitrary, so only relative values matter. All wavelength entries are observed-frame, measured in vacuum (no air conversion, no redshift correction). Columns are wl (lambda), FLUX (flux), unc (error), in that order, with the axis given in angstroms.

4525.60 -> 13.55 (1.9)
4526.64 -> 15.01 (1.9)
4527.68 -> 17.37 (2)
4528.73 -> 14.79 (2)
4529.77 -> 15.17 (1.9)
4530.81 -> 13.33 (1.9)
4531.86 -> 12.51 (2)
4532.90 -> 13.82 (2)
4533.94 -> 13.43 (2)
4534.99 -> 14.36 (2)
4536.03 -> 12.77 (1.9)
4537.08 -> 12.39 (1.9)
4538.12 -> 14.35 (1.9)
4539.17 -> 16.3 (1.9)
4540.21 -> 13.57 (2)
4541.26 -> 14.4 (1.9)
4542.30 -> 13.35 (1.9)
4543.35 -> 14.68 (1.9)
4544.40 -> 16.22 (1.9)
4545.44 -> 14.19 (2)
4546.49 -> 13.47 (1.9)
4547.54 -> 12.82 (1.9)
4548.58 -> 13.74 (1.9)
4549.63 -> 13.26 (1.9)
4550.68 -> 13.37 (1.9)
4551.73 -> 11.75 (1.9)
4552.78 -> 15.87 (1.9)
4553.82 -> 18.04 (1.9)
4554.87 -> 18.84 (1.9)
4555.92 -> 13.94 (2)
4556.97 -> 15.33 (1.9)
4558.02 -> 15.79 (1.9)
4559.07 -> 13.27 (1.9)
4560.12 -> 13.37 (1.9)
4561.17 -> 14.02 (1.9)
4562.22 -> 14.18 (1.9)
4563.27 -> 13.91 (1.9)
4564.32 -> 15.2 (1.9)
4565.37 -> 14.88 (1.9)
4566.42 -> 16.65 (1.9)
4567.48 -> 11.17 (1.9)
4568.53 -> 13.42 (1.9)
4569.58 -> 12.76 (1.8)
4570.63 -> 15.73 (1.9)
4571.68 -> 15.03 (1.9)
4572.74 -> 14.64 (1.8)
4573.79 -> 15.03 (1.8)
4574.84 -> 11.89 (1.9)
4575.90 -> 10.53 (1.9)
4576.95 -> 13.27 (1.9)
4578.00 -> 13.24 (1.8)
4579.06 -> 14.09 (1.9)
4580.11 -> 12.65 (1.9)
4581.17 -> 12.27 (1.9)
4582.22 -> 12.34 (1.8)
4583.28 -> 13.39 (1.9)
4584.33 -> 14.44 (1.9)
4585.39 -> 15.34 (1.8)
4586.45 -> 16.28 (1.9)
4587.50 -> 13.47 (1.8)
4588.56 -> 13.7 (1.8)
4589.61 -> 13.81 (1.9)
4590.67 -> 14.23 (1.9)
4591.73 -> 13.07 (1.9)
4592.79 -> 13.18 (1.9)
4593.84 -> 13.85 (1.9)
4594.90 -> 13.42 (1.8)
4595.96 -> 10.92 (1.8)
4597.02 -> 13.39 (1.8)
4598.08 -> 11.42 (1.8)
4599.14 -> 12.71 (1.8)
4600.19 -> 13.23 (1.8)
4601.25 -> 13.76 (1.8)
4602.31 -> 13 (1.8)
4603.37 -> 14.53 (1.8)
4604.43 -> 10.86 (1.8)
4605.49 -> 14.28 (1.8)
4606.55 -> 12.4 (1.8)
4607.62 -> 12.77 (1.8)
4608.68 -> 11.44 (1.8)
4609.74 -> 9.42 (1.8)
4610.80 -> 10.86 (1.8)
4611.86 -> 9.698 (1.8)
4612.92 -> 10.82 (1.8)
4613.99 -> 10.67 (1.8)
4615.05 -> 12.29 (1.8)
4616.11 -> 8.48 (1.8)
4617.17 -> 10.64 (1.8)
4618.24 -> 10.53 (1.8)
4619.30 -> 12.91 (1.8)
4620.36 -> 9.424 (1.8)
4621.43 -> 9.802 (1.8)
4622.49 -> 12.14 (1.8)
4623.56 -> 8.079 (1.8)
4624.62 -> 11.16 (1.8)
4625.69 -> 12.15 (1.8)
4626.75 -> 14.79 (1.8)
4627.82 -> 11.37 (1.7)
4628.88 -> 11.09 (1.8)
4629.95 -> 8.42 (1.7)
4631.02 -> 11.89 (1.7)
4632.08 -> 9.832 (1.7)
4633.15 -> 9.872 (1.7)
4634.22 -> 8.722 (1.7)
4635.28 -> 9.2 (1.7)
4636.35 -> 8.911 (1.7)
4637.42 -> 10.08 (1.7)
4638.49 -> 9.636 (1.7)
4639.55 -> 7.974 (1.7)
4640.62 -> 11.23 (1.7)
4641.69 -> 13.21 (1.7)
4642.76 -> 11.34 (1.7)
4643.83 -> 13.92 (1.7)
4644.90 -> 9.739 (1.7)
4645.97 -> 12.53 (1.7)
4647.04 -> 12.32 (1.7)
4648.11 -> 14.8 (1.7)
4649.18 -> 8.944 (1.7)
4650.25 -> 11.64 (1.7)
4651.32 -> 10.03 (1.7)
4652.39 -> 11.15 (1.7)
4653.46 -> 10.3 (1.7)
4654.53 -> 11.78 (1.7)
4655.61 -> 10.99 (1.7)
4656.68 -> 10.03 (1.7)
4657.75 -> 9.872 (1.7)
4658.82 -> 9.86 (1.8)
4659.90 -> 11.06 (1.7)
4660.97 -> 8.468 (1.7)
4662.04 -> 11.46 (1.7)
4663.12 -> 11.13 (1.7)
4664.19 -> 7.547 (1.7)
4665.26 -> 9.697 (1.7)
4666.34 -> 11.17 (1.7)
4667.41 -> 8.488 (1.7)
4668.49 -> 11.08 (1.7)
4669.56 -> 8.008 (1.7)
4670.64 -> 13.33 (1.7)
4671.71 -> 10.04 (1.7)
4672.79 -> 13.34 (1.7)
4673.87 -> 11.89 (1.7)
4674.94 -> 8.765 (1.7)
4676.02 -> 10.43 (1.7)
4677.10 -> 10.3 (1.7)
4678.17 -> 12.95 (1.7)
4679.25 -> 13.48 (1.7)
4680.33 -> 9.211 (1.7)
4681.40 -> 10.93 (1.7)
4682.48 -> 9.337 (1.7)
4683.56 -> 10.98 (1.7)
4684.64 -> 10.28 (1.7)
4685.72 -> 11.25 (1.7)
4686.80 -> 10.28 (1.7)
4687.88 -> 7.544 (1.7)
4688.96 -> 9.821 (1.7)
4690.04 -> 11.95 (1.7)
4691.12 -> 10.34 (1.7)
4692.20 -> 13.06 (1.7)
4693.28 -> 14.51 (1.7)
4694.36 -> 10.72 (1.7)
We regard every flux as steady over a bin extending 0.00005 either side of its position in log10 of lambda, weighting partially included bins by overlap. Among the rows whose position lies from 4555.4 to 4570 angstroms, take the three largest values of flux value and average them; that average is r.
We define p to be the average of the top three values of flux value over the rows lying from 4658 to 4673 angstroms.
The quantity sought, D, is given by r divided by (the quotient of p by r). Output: 20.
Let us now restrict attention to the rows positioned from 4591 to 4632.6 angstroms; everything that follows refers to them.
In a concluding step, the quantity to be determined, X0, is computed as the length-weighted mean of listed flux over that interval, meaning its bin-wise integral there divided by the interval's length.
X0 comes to 11.7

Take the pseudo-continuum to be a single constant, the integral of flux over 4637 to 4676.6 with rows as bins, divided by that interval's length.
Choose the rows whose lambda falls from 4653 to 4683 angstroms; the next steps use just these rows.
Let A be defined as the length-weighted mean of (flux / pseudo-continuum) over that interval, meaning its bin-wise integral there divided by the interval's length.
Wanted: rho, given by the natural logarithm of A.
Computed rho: -0.02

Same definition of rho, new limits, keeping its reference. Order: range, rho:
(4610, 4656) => 0.01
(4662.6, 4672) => -0.07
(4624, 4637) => -0.01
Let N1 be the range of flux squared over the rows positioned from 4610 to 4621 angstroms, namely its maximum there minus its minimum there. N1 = 95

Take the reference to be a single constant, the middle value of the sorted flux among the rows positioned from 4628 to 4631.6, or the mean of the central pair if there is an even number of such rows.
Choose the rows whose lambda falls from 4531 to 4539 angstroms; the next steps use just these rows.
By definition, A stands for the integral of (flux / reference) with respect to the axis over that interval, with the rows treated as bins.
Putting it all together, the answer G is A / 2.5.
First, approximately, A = 9.7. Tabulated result 3.9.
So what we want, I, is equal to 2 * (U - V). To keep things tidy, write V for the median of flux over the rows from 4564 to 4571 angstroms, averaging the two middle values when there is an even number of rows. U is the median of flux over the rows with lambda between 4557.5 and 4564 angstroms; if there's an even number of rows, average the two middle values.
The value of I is -1.8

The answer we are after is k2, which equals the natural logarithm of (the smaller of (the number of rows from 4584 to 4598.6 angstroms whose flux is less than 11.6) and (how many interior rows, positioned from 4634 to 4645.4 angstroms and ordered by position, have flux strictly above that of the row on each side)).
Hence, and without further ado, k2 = 0.7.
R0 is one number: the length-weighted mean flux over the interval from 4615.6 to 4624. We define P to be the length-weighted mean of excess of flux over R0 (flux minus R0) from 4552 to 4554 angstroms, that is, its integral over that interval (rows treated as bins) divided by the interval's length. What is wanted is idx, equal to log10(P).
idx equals 0.8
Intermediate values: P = 5.9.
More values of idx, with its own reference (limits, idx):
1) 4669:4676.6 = -0.3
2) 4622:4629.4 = 0.1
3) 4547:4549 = 0.5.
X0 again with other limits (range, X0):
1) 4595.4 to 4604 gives 12.9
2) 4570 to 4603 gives 13.5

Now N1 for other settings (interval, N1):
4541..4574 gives 230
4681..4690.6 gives 86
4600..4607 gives 93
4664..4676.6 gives 121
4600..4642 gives 155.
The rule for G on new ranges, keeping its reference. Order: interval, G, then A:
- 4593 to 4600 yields 3.2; 8.0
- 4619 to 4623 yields 1.6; 4.0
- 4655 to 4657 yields 0.8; 1.9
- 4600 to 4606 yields 2.9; 7.2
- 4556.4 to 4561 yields 2.4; 6.0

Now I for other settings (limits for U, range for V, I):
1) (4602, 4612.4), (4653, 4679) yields 3.1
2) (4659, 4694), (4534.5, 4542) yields -7.3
